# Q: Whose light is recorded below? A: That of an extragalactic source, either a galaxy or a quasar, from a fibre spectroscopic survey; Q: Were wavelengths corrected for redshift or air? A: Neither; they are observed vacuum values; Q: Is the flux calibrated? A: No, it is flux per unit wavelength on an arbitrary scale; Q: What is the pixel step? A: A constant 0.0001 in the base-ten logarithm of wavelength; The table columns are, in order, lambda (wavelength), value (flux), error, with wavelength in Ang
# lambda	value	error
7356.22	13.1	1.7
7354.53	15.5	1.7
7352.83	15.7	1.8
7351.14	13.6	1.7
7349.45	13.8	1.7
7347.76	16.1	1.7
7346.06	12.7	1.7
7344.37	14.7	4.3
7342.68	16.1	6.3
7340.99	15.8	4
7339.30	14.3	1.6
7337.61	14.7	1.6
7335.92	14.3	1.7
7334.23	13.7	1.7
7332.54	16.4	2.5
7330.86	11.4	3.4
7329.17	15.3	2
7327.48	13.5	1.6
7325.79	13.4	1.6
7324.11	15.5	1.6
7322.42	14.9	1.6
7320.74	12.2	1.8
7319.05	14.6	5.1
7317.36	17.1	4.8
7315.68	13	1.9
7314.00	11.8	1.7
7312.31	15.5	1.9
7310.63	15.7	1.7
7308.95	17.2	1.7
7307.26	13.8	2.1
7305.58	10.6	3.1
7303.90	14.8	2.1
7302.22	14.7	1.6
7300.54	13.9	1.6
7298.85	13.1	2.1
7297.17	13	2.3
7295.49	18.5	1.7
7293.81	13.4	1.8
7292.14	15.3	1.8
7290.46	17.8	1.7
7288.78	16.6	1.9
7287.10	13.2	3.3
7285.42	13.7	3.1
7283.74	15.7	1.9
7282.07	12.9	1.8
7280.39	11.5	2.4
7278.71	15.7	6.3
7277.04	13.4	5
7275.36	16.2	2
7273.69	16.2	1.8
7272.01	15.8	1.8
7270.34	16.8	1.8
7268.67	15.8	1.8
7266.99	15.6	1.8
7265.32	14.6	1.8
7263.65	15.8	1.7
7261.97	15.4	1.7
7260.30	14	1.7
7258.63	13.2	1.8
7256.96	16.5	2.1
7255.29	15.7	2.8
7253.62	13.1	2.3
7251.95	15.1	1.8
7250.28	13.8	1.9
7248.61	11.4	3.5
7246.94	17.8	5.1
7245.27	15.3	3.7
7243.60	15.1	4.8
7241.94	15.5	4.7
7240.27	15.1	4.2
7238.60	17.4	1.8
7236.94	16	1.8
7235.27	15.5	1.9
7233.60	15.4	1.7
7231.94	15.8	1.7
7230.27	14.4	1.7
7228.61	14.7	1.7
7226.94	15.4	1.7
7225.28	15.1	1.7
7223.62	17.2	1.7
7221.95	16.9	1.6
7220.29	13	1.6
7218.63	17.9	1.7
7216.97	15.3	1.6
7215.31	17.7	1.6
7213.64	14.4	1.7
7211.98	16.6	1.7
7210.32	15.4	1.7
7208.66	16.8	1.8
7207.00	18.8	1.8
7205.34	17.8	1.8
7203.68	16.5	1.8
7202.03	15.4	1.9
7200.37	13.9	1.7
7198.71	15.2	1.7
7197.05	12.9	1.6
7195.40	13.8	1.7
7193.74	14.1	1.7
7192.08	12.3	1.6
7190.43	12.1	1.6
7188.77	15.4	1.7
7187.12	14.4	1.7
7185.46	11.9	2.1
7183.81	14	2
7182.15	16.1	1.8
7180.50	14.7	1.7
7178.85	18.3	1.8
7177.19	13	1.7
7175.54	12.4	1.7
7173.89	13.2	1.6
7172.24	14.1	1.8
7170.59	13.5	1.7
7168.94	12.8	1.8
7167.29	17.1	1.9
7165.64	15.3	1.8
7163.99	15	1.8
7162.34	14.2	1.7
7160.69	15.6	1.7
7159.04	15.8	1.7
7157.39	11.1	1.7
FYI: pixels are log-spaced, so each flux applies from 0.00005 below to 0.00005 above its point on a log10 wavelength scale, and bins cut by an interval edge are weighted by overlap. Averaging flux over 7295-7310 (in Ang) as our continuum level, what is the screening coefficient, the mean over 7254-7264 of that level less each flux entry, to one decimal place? -0.7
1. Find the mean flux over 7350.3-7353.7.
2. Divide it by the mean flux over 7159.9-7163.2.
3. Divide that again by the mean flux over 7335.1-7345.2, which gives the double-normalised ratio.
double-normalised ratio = 0.066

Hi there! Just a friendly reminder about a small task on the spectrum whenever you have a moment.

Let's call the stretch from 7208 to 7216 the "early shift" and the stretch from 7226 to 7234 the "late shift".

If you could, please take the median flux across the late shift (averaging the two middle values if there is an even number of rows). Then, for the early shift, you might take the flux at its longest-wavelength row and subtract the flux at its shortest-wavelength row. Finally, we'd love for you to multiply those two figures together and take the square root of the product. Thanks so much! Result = 3.7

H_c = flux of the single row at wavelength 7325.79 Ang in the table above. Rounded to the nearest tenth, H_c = 13.4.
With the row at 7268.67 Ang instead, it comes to 15.8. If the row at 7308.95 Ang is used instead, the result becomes 17.2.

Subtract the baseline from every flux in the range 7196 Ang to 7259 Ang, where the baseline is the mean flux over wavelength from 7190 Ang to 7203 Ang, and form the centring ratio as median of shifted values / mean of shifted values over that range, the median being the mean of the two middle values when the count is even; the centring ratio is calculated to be 0.94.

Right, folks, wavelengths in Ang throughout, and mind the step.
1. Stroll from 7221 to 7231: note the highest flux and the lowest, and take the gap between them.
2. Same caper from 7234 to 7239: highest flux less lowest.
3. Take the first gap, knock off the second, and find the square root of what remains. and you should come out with 0.95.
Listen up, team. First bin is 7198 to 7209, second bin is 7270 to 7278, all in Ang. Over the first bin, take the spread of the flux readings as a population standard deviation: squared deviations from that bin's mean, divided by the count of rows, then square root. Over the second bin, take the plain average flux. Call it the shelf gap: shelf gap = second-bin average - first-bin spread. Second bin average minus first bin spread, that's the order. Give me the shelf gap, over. 14.1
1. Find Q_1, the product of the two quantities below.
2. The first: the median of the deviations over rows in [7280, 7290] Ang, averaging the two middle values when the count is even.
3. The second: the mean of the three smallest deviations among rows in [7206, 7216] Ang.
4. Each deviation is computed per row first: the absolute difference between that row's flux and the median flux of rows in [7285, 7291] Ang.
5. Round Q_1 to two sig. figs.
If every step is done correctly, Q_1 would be 1.4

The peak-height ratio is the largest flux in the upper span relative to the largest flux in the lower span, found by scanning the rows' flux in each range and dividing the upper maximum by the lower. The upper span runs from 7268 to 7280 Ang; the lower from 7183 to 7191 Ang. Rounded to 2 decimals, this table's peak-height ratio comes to 1.09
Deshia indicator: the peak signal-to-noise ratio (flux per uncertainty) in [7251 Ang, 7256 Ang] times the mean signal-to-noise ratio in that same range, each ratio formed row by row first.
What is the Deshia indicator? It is 55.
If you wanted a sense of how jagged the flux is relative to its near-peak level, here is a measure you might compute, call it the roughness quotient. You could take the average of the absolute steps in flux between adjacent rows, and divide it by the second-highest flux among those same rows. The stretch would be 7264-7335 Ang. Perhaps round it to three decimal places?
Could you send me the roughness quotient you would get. 0.118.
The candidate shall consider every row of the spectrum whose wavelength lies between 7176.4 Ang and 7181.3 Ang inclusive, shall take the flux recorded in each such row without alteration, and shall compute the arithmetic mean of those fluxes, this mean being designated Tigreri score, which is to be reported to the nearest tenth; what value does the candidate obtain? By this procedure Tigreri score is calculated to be 15.3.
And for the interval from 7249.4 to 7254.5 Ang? 14.0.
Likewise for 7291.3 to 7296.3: 15.7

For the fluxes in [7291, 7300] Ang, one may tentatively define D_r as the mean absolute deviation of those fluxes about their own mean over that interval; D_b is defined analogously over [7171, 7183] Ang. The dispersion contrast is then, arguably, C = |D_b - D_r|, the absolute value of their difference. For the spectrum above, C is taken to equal 0.23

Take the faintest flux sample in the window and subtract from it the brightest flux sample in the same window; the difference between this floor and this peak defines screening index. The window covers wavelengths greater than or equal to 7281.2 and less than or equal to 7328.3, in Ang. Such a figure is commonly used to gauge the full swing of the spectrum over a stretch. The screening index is -7.9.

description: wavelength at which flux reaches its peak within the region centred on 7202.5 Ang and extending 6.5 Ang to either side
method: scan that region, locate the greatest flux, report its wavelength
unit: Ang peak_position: 7207.00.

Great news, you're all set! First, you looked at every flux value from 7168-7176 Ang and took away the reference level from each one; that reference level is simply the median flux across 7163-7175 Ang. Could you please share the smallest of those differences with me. -1.7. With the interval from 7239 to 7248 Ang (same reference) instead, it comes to 1.0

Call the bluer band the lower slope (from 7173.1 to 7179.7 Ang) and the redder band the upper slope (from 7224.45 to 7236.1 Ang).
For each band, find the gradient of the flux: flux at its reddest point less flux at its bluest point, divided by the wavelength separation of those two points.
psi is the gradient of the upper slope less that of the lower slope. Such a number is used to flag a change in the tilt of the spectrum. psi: -1.0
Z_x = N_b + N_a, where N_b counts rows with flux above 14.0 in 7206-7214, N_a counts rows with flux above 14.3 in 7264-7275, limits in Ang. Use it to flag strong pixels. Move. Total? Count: 11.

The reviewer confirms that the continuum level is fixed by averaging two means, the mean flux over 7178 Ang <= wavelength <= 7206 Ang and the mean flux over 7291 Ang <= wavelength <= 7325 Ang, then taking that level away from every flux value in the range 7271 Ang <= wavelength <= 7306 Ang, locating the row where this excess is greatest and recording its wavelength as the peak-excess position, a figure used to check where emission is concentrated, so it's 7295.49 Ang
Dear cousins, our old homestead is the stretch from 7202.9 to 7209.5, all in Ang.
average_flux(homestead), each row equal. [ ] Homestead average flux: 17.5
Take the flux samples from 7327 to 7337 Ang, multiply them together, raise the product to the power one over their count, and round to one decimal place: 14.0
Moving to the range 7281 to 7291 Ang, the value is 14.9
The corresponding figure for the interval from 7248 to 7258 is 14.2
